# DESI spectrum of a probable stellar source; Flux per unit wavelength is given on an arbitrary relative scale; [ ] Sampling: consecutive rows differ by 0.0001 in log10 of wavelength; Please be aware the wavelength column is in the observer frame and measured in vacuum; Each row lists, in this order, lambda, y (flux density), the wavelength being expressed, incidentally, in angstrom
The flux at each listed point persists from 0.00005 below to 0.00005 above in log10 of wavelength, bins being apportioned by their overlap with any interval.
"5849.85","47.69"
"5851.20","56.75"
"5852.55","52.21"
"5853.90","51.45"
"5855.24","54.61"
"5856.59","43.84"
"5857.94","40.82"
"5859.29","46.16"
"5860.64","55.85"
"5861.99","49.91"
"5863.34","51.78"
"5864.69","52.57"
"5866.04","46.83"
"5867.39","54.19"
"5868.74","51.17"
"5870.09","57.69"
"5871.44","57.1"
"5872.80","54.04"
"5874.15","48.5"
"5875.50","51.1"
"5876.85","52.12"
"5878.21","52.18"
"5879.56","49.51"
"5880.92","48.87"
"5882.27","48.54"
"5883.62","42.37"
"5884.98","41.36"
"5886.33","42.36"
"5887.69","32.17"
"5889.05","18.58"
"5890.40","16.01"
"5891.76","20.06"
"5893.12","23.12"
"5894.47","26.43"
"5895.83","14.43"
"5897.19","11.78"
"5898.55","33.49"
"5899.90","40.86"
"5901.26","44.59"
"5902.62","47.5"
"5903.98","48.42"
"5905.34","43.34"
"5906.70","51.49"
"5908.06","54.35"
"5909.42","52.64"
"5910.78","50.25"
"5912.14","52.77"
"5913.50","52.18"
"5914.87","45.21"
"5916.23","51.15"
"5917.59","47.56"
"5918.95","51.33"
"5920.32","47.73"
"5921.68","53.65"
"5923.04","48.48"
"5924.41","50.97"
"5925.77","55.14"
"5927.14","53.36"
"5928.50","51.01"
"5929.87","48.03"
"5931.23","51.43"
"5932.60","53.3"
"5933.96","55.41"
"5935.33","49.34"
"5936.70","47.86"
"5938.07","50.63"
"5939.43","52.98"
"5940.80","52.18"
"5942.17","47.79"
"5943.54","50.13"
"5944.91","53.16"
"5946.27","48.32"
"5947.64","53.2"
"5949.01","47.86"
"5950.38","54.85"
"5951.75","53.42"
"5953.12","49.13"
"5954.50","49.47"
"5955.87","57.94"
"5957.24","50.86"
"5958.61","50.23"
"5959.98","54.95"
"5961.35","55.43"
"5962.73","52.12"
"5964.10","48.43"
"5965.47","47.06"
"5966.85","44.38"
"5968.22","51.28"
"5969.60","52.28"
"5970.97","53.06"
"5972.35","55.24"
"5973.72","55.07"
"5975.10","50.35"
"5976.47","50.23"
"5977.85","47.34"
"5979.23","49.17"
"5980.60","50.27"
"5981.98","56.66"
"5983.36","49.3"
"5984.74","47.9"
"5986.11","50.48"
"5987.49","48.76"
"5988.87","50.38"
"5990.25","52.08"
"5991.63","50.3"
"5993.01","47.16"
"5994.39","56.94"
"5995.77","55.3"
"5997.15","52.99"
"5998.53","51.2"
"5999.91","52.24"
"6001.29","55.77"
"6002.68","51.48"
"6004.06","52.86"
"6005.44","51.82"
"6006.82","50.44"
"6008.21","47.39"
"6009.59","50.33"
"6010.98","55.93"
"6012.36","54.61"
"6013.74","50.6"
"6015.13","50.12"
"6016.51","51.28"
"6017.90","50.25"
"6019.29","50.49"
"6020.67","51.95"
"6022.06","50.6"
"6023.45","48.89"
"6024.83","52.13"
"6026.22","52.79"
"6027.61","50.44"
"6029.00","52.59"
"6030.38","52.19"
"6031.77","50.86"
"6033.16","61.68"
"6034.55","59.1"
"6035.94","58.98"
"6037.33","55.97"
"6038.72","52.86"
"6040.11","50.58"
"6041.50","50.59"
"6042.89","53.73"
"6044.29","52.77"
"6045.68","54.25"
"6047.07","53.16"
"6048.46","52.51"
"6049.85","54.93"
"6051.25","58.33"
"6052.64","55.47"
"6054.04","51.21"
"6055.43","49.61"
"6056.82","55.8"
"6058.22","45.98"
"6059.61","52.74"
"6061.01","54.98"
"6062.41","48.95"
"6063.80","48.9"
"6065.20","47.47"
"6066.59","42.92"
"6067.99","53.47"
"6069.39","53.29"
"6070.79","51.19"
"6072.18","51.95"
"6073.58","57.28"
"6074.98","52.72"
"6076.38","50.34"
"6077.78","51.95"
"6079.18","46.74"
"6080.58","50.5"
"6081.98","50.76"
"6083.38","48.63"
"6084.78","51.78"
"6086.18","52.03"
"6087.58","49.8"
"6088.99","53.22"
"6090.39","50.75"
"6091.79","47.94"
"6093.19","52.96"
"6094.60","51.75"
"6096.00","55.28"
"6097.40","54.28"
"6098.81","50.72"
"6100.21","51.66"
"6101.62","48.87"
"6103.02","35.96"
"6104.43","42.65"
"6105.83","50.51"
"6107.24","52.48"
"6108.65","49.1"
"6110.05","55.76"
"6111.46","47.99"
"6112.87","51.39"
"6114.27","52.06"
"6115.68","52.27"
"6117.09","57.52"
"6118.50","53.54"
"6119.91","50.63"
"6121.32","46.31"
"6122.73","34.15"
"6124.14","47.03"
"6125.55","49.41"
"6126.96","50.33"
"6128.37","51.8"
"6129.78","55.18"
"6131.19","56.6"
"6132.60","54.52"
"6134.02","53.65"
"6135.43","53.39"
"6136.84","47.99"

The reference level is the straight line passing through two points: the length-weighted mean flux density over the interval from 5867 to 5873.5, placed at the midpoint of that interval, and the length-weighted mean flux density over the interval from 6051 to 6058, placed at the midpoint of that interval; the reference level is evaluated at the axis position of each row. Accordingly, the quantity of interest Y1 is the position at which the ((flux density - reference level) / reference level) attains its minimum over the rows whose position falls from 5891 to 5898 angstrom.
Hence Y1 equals 5897.19 angstrom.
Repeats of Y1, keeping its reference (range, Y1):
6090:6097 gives 6091.79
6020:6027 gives 6023.45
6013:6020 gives 6015.13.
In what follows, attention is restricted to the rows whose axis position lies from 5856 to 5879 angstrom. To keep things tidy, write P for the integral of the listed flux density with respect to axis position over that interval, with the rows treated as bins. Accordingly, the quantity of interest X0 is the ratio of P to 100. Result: 11.7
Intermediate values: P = 1172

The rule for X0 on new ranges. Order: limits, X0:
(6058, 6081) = 11.7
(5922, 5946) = 12.3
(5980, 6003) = 11.9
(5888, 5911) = 8.0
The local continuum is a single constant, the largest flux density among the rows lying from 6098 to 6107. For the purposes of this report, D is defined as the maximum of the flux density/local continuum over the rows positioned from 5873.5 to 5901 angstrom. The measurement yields 1.01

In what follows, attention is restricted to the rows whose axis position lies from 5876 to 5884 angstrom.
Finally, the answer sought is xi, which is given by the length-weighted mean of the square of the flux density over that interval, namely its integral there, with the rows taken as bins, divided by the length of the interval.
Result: 2433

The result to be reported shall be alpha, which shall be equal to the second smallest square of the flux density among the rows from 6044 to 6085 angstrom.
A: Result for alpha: 2114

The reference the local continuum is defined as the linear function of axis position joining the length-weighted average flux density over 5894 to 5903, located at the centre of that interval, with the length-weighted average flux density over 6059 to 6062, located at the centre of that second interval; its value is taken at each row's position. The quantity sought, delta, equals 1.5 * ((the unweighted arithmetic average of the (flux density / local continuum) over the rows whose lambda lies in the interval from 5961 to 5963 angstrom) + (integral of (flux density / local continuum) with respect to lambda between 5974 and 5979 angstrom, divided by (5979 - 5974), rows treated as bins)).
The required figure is 3.8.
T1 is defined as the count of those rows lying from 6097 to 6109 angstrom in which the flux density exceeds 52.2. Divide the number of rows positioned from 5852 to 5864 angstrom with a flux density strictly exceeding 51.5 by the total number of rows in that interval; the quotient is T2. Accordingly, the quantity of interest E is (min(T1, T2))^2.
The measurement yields 0.20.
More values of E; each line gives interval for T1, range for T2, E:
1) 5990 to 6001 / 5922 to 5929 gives 0.16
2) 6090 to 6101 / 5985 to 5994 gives 0.03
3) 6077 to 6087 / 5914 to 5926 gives 0.00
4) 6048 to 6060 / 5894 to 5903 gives 0.00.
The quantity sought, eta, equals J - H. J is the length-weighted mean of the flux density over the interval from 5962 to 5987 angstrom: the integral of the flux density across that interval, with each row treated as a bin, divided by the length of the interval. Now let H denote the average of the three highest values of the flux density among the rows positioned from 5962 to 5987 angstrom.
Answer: -5.1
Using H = 55.7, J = 50.6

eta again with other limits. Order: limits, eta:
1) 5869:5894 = -14.3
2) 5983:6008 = -4.5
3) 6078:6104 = -4.1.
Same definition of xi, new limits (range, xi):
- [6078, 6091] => 2555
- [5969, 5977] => 2790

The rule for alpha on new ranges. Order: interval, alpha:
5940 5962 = 2291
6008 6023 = 2512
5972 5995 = 2241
